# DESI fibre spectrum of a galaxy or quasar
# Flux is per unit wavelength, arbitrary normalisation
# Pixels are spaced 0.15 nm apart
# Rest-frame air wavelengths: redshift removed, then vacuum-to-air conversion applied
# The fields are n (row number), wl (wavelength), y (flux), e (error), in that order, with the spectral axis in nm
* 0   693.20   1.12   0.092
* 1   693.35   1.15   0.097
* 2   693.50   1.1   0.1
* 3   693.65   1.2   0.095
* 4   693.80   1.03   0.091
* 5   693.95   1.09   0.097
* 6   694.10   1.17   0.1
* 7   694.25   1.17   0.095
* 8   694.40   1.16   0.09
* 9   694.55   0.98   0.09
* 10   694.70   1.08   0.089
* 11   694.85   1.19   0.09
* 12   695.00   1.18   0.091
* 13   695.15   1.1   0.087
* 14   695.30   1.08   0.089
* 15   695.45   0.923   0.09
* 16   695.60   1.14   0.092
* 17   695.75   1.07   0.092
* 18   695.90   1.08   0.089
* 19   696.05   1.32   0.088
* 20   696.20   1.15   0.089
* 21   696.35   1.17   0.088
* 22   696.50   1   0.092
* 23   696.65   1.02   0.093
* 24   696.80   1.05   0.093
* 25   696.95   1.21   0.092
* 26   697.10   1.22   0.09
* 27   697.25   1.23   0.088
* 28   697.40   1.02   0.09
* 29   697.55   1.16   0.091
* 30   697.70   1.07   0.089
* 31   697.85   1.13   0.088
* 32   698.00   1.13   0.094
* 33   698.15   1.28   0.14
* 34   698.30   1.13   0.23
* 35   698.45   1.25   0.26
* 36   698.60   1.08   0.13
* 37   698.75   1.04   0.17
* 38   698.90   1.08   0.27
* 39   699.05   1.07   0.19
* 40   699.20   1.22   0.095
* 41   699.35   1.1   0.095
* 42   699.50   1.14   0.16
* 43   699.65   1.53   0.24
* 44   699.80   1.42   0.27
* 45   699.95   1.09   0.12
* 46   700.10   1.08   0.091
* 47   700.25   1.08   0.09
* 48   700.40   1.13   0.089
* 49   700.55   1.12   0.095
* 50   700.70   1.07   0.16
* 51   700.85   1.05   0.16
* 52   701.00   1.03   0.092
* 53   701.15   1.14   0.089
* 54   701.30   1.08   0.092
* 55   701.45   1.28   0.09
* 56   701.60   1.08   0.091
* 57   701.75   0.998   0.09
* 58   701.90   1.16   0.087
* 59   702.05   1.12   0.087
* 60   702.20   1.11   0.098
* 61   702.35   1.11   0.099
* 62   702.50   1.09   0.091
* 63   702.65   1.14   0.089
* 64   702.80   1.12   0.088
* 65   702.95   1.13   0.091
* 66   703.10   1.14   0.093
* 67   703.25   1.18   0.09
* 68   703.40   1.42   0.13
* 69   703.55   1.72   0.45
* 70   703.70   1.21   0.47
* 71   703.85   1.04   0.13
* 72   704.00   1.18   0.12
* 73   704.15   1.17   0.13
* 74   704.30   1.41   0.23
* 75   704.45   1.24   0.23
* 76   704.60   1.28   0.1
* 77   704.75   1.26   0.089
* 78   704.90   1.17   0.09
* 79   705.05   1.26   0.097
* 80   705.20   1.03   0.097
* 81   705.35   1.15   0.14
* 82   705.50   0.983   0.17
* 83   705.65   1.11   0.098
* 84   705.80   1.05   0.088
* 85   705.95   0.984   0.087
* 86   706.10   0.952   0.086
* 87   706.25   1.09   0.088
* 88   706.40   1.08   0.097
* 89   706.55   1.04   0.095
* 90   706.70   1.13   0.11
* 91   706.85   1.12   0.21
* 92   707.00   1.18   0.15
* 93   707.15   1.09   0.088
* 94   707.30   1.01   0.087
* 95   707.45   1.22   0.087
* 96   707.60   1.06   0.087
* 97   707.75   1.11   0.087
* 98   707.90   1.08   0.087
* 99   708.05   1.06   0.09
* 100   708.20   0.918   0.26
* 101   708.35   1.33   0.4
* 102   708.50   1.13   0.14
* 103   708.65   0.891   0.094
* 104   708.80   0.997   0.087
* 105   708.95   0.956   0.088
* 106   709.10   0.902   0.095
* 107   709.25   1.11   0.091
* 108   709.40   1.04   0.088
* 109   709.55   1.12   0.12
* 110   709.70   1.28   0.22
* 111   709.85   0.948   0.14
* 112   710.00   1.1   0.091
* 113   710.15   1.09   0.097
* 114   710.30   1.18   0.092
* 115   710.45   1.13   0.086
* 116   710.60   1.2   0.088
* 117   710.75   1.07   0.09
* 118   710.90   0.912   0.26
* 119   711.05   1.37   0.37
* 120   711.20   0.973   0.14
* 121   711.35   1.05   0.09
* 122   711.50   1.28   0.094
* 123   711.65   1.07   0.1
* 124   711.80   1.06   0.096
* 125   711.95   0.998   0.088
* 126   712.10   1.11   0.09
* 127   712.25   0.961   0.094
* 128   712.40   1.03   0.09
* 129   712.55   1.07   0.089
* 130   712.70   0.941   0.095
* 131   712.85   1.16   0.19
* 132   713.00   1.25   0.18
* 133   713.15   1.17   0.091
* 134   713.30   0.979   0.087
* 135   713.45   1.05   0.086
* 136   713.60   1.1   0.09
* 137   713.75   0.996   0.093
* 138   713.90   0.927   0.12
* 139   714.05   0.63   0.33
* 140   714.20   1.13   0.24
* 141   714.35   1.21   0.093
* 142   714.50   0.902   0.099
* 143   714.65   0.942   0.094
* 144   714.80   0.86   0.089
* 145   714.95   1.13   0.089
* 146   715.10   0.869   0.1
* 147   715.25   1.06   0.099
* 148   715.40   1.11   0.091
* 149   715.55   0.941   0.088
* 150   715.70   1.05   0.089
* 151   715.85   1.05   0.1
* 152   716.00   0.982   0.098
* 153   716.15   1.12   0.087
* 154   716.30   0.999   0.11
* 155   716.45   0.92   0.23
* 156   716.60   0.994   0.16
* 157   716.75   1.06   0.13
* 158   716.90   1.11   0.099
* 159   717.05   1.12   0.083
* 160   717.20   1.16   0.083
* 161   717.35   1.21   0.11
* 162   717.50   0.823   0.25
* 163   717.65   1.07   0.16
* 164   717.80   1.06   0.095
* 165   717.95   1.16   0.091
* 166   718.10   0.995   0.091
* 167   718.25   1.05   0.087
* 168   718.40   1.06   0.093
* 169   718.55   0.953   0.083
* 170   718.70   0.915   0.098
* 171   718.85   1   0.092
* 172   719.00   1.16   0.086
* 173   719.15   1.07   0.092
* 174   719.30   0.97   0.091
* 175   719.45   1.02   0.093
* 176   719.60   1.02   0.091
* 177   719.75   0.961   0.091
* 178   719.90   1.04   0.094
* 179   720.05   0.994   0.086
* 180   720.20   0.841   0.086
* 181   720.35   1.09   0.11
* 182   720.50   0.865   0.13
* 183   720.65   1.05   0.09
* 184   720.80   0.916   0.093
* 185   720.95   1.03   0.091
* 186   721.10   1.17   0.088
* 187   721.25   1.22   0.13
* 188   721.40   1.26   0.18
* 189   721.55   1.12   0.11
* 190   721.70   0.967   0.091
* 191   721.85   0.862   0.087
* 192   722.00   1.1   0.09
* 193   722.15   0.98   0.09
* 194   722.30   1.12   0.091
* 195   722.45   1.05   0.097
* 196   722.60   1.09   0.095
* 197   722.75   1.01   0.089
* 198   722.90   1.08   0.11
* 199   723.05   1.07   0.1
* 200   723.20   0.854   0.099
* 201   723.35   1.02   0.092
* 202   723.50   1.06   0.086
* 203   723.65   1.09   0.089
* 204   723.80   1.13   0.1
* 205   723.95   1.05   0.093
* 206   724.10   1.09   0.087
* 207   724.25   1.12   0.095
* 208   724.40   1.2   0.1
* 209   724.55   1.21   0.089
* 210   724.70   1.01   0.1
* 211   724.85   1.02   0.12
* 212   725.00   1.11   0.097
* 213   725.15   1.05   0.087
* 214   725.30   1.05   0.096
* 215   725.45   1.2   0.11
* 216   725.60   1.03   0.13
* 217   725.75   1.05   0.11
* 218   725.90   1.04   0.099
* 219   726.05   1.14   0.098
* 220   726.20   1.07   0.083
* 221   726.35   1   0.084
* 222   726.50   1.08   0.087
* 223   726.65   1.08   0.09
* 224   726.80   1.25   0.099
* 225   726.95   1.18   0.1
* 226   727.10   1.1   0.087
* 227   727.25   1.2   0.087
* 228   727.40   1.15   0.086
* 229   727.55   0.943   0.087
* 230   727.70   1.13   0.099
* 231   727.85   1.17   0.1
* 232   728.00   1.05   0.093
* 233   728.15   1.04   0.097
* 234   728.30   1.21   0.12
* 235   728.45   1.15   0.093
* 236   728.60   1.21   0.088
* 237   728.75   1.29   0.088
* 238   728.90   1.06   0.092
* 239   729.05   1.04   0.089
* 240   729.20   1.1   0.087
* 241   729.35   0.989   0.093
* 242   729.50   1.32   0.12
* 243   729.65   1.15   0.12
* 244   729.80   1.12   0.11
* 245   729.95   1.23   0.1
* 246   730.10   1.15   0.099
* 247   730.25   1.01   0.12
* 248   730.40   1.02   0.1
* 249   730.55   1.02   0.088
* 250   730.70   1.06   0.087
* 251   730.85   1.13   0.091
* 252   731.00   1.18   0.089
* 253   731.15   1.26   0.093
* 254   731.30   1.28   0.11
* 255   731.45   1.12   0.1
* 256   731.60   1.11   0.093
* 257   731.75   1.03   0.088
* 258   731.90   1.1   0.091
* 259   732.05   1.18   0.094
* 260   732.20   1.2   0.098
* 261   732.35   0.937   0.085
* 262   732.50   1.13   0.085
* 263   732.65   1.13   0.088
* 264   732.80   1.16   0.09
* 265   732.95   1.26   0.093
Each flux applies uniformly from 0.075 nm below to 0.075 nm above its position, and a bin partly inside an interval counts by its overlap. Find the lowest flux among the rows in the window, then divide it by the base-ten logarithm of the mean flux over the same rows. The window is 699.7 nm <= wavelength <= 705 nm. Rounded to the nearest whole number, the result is 14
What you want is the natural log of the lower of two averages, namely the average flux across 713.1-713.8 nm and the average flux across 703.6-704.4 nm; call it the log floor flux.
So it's 0.06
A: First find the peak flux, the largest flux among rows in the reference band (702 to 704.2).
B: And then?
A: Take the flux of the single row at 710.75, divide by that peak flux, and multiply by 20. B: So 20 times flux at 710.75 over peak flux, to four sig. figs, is 12.44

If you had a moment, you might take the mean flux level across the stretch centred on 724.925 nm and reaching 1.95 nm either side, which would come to 1.08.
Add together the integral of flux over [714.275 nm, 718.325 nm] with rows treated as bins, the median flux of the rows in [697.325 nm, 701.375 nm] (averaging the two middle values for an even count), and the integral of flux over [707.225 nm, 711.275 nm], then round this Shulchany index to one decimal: 9.7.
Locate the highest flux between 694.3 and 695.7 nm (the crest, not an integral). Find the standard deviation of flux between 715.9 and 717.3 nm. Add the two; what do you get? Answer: 1.27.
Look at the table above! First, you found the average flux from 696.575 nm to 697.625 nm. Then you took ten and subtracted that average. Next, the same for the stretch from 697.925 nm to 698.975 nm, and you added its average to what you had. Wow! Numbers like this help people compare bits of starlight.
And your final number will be 10.0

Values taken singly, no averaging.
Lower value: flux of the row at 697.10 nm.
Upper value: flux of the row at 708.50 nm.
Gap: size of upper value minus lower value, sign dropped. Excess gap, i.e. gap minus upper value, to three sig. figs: -1.04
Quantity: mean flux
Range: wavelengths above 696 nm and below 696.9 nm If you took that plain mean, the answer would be 1.12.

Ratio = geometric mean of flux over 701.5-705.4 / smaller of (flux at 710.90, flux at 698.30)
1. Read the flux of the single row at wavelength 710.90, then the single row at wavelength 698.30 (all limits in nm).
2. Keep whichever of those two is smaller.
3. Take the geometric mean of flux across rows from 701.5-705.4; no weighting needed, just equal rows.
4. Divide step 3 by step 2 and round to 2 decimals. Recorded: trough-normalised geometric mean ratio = 1.30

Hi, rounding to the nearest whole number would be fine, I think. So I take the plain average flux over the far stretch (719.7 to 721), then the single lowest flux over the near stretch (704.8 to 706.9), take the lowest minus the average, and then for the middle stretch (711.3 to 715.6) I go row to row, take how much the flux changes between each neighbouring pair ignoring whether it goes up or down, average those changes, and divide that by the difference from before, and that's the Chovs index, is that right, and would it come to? -6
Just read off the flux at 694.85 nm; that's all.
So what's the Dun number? 1.19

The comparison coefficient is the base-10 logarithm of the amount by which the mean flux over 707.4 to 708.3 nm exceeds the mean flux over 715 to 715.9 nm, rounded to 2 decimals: -1.21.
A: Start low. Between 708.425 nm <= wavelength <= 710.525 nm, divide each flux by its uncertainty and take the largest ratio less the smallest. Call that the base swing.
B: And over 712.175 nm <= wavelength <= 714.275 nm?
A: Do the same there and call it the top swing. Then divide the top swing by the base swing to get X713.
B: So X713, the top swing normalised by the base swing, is 1.5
